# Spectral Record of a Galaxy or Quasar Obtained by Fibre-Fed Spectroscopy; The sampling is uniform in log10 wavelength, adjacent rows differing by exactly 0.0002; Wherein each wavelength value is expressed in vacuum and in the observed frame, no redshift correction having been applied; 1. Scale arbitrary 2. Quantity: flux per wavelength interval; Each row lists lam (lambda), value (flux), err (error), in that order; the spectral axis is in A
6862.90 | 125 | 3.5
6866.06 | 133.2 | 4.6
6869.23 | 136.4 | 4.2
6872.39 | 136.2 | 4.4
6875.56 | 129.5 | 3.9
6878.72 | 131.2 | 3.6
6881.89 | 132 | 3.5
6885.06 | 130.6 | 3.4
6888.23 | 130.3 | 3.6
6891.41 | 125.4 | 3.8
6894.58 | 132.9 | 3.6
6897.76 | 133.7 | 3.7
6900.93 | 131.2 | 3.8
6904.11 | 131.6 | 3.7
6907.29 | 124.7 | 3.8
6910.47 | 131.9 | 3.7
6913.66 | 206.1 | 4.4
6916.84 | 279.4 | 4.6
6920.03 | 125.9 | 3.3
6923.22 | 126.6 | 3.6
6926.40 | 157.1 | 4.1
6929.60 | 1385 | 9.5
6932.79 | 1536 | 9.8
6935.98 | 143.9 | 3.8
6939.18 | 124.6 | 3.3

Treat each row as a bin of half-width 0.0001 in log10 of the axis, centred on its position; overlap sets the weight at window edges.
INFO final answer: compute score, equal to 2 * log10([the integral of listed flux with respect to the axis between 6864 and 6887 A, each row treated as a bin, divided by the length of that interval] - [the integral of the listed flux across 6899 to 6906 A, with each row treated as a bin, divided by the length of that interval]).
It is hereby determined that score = 0.1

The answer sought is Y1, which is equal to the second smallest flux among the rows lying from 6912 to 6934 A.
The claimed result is 126.6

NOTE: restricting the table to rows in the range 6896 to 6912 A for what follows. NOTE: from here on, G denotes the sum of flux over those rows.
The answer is 653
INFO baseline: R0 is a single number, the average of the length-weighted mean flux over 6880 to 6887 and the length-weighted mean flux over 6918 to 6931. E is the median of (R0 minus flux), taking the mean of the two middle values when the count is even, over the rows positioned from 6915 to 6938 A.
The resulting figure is 123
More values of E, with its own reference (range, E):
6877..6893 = 149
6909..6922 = 111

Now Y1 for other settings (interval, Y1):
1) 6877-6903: 130.3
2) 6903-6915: 131.6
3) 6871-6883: 131.2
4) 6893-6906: 131.6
